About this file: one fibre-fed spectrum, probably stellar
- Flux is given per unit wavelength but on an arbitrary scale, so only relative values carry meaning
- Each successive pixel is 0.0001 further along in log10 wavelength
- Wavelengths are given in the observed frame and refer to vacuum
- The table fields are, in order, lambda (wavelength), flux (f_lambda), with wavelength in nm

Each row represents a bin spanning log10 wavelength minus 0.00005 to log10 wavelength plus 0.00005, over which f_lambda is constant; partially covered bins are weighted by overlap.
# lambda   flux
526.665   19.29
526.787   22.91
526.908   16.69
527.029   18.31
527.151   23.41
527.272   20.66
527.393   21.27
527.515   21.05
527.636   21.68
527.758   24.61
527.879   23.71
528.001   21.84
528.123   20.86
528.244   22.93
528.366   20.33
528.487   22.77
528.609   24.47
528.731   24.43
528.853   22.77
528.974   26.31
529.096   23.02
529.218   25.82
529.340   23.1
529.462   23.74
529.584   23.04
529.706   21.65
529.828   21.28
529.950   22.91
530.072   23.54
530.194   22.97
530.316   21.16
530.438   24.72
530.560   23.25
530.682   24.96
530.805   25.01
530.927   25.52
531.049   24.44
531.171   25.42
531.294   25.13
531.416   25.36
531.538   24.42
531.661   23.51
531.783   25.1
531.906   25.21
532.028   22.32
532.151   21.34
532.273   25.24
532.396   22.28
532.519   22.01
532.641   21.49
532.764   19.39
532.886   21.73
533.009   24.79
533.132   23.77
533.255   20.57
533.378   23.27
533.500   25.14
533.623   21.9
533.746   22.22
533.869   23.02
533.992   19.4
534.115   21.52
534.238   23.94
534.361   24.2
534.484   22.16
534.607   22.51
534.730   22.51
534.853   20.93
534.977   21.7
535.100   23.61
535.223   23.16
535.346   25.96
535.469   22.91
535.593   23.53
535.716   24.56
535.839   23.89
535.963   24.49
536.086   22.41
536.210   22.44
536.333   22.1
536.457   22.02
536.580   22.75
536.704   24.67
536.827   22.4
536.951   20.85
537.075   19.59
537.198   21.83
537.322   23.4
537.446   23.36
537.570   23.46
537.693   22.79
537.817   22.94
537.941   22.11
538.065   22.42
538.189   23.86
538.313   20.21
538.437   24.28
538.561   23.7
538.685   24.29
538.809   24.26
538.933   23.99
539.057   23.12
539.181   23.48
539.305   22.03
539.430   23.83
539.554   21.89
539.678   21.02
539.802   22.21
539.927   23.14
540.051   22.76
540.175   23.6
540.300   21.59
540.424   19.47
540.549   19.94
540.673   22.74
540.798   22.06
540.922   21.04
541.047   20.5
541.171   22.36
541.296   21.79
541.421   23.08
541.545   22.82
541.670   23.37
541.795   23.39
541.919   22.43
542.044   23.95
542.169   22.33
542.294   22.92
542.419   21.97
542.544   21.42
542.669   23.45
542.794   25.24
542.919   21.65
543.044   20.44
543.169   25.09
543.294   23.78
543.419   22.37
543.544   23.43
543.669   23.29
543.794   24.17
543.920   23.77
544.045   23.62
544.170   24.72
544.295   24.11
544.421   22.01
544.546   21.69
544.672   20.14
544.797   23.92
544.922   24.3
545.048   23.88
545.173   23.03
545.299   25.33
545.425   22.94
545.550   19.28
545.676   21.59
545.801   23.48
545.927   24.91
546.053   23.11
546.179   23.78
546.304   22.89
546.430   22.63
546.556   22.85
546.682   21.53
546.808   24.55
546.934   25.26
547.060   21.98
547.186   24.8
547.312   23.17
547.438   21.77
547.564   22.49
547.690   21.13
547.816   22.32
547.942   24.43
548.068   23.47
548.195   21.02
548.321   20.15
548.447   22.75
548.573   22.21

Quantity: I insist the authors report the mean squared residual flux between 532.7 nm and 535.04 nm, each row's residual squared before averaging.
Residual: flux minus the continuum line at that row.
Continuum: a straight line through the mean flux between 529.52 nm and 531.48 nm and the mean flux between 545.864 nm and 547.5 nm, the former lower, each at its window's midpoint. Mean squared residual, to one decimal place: 4.3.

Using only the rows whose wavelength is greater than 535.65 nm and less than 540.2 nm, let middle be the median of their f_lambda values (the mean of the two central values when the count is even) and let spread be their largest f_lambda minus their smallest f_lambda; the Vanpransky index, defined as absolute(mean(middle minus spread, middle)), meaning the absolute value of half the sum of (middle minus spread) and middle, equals 20.4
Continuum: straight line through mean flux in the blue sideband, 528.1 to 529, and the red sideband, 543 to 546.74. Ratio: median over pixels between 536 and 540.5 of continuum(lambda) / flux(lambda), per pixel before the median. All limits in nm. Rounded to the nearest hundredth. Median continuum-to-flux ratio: 1.01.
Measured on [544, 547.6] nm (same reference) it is 1.00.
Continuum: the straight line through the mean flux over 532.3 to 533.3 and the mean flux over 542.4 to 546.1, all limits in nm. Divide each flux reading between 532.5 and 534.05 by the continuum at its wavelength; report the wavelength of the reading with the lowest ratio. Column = 533.992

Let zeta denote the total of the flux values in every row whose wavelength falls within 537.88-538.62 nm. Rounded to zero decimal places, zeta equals 137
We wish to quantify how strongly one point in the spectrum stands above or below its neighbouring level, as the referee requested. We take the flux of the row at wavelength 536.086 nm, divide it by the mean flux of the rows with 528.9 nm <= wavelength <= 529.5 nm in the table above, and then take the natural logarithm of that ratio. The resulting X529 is -0.08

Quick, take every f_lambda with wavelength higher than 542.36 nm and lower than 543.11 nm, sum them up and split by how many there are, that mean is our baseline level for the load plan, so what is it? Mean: 22.4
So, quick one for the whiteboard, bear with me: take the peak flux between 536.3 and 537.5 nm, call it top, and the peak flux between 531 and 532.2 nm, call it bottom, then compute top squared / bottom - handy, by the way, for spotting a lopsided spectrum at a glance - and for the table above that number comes 23.9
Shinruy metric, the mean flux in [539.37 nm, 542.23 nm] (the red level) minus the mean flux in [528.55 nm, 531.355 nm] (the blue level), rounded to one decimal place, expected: -1.6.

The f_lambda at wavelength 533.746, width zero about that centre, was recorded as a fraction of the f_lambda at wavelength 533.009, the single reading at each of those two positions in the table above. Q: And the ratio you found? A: 0.896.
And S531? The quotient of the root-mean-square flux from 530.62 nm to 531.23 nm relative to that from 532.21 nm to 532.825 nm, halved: 0.566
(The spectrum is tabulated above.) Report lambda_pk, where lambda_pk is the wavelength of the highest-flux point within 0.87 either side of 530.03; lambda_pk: 529.218 nm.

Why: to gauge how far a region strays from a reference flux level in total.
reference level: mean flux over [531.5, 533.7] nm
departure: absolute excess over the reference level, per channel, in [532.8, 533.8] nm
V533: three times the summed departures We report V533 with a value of 32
